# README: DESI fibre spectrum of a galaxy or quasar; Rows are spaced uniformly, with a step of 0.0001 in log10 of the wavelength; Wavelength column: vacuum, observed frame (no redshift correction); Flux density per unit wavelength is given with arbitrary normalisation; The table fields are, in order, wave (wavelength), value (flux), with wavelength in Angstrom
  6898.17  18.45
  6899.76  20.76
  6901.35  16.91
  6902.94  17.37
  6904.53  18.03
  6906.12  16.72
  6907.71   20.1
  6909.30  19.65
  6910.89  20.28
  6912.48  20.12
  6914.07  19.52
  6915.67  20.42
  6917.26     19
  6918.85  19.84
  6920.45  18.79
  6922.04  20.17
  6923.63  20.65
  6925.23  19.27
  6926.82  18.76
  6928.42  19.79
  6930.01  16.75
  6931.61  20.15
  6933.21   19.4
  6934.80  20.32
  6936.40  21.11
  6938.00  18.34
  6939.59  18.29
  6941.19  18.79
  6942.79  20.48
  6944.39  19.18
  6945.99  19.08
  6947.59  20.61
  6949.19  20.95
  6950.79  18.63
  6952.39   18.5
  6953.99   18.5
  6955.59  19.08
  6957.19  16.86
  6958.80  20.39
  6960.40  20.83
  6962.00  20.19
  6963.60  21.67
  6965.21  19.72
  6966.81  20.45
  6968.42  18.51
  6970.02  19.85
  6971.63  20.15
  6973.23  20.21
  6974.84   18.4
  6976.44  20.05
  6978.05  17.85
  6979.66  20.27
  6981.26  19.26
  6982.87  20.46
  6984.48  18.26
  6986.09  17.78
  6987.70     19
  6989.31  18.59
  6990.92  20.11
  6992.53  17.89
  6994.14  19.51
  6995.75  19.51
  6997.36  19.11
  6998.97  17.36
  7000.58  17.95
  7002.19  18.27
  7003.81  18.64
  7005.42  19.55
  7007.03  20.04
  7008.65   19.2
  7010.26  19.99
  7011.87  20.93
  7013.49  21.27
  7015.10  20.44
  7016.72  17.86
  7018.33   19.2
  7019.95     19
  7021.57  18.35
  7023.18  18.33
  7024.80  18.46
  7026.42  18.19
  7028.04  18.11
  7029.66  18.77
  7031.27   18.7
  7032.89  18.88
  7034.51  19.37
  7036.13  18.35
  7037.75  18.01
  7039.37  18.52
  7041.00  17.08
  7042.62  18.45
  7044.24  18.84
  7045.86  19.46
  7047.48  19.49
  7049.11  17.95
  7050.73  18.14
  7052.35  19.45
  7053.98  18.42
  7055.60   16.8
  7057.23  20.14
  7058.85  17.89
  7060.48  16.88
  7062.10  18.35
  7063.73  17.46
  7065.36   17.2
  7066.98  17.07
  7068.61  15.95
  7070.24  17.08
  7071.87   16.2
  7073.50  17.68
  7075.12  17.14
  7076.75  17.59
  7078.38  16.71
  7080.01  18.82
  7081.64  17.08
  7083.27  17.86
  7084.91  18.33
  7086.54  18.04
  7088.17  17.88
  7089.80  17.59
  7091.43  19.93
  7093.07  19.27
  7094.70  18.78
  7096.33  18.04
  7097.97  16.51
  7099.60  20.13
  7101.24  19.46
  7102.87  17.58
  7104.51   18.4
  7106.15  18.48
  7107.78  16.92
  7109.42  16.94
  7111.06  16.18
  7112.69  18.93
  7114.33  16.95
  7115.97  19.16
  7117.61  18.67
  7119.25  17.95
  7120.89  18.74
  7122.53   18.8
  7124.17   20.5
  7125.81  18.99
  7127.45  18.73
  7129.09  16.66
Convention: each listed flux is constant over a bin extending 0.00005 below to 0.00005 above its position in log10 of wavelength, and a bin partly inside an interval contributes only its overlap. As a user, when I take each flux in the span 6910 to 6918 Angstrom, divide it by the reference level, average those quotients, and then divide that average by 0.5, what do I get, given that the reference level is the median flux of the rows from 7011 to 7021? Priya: 2.00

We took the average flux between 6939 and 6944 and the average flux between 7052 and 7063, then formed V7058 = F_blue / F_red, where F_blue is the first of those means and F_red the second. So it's 1.05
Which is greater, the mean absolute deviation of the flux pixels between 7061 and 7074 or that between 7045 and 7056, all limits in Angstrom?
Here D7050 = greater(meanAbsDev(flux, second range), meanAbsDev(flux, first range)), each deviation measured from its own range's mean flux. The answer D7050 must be 0.80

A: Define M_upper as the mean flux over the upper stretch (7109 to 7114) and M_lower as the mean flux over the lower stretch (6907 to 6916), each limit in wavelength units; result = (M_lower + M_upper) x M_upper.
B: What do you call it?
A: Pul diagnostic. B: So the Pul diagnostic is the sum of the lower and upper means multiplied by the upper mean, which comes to 648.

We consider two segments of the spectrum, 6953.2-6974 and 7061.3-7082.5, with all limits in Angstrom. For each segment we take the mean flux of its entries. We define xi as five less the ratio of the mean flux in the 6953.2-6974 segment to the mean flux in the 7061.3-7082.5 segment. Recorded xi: 3.86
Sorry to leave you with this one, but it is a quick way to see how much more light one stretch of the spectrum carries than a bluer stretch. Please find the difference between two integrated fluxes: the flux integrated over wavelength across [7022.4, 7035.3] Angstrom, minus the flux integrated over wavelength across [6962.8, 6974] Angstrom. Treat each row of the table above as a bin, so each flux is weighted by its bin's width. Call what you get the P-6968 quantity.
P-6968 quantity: 15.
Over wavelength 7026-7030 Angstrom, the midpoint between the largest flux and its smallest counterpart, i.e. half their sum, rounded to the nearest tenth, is 18.4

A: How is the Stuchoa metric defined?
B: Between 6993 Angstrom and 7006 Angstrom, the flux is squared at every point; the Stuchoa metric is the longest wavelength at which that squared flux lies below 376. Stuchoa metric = 7003.81 Angstrom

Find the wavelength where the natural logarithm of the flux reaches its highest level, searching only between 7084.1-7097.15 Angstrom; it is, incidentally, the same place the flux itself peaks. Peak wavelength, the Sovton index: 7091.43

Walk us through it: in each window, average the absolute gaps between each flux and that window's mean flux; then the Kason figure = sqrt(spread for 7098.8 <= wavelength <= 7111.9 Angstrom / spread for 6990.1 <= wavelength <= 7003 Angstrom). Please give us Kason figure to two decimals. 1.14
